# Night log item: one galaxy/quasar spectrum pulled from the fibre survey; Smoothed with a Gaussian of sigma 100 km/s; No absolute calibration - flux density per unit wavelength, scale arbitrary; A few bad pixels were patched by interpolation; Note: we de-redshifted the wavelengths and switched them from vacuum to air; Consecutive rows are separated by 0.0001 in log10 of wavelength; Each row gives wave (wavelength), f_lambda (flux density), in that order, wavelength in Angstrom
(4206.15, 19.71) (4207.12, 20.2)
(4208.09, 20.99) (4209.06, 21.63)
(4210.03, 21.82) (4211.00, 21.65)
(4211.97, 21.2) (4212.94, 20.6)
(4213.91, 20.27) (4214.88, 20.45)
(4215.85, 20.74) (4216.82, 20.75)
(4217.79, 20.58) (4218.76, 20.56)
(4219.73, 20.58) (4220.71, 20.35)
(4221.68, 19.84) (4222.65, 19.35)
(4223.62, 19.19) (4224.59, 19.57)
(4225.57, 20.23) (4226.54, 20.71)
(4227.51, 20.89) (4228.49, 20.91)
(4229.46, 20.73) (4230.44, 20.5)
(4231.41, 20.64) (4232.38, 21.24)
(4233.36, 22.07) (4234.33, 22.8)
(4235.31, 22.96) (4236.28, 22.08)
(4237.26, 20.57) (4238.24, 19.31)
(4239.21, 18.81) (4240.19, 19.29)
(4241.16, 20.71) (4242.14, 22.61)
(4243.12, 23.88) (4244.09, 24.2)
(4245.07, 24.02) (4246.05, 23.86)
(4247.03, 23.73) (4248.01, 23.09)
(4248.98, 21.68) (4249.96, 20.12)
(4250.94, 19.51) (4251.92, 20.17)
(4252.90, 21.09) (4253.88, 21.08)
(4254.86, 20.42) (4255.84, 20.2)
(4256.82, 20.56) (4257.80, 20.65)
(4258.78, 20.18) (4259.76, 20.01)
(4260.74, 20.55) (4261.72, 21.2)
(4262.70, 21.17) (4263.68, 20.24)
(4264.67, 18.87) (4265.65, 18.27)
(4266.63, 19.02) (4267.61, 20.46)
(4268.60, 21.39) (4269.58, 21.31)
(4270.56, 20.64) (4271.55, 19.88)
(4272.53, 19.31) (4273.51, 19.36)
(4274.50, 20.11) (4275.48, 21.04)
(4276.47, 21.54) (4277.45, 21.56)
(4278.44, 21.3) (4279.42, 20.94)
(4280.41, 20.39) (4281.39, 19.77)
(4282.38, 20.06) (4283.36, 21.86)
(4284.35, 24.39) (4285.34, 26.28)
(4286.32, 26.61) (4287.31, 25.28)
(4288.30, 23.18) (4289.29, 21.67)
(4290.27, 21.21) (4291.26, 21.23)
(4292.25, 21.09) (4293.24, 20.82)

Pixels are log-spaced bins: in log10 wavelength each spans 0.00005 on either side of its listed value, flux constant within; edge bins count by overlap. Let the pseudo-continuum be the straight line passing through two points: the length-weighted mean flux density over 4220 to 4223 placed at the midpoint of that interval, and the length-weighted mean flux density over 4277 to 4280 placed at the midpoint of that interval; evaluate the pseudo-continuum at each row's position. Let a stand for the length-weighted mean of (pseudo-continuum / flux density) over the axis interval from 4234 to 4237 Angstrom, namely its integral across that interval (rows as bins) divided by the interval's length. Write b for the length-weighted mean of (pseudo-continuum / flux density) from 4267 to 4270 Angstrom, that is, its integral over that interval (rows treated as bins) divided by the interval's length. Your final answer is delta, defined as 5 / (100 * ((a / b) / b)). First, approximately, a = 0.90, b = 1.00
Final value 0.056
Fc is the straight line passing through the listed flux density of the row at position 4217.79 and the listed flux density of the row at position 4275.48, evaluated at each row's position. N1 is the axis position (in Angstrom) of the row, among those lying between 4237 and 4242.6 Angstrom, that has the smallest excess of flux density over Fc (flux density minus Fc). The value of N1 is 4239.21 Angstrom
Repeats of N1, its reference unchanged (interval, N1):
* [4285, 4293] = 4292.25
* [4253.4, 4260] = 4259.76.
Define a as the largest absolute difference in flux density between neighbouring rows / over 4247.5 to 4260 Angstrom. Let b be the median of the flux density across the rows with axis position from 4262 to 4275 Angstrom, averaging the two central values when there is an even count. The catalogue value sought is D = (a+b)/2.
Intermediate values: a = 1.6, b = 20.1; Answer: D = 10.8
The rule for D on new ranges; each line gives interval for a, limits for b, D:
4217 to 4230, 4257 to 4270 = 10.6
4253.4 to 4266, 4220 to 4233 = 10.9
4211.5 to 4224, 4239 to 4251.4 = 11.6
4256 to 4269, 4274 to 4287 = 11.4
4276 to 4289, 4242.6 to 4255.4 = 12.1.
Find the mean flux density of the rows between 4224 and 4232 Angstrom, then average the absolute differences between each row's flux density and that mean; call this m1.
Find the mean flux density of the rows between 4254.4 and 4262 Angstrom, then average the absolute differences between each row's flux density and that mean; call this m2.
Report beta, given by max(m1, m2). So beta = 0.32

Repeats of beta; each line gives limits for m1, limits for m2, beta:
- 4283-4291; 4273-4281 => 1.83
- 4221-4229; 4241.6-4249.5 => 0.69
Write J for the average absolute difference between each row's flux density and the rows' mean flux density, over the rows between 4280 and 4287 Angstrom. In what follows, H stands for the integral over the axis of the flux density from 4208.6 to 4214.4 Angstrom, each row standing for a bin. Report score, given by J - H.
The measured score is -120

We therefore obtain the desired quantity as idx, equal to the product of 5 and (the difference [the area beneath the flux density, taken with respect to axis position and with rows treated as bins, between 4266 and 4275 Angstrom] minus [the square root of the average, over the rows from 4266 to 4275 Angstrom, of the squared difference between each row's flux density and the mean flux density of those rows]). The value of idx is 902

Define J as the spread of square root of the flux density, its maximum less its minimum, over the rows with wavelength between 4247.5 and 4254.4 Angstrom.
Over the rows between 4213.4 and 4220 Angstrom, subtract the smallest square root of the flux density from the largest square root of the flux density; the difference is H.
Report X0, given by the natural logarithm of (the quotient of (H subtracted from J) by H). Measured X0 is 1.8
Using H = 0.05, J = 0.39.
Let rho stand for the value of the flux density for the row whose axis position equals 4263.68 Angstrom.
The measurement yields 20.24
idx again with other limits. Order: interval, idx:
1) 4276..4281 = 526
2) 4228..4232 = 414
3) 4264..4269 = 483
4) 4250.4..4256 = 569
